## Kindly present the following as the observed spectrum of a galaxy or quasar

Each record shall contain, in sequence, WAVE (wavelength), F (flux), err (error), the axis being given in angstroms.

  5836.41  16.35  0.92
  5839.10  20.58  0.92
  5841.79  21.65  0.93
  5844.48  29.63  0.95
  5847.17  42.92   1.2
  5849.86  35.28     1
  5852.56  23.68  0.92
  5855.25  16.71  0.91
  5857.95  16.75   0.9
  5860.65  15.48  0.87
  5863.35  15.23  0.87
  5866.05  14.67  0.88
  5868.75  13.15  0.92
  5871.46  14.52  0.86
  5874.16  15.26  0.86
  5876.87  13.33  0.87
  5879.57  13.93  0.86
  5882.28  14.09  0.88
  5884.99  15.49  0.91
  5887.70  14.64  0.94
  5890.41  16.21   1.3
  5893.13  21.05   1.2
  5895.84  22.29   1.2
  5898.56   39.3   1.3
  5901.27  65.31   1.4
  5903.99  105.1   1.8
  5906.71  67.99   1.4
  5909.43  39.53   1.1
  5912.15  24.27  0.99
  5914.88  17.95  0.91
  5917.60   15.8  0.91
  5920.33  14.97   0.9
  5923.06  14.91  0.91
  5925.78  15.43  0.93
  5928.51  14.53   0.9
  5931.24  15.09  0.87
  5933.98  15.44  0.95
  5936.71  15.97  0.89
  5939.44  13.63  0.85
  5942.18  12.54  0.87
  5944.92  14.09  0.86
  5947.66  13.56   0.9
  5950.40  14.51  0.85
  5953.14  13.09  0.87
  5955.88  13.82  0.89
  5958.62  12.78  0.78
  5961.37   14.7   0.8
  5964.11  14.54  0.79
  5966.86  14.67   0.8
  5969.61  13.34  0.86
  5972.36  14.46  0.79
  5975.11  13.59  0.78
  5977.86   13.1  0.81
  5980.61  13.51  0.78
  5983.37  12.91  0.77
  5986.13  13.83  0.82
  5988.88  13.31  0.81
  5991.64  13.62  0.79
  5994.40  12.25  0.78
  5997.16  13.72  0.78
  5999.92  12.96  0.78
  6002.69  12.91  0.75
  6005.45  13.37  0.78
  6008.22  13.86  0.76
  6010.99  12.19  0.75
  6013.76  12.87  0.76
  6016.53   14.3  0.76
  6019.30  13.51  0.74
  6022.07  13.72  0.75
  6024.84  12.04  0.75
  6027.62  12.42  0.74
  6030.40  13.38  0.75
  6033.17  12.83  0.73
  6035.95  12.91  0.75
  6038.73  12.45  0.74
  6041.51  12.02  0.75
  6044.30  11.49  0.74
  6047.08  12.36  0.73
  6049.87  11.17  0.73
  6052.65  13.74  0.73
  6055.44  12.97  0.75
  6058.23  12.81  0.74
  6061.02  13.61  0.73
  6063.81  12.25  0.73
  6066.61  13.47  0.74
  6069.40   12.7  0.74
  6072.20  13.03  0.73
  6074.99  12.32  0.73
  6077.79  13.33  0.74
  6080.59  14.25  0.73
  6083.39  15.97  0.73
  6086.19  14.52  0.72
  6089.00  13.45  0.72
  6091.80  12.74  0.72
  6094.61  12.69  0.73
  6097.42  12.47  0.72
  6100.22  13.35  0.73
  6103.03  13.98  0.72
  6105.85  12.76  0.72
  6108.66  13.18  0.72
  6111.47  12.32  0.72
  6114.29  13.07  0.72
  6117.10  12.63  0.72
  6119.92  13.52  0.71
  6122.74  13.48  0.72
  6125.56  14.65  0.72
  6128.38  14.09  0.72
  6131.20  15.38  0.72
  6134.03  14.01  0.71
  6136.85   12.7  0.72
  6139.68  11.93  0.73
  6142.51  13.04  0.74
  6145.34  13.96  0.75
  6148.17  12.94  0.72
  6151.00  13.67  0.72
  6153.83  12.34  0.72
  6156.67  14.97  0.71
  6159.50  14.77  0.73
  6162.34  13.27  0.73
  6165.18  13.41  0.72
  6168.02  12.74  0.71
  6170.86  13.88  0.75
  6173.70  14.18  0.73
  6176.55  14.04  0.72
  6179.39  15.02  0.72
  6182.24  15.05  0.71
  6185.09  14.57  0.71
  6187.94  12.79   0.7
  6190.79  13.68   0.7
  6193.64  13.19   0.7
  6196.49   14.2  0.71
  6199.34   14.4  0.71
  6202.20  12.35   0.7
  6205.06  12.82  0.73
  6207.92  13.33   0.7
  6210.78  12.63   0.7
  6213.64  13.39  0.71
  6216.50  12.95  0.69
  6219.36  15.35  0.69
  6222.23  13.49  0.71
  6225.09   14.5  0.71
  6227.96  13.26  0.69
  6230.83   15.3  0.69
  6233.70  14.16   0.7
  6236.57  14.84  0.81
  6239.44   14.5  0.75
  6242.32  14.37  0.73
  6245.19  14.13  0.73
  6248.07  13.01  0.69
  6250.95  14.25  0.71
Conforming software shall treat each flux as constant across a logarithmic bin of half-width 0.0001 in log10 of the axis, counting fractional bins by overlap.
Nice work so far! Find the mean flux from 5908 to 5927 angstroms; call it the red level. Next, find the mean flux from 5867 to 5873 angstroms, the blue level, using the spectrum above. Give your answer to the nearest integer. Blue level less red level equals -7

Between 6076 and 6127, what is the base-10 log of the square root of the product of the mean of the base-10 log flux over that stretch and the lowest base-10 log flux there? 0.045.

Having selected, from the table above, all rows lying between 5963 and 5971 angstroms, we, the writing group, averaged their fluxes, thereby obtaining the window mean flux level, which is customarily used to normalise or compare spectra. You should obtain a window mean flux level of 14.2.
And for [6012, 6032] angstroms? 13.2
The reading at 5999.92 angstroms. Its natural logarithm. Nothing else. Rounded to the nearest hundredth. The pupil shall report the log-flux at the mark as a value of 2.56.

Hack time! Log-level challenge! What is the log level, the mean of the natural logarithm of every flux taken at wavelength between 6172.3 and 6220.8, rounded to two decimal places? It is 2.62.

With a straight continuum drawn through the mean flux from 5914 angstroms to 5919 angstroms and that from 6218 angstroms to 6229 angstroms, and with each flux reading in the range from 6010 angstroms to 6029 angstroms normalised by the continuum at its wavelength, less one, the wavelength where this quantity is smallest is 6024.84 angstroms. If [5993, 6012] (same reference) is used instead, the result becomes 5994.40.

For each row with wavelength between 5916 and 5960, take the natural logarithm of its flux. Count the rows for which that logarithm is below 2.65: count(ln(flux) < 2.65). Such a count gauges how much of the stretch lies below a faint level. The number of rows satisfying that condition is 7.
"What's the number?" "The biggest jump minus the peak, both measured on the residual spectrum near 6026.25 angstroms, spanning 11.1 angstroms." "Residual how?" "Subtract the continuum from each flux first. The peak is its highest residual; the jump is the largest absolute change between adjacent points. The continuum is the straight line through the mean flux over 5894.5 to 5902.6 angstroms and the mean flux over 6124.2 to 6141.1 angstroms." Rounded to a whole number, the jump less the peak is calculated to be 14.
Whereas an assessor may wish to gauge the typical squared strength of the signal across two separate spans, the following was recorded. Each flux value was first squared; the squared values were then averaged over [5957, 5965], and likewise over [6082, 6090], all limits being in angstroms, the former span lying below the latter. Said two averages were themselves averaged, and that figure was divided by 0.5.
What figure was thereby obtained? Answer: 413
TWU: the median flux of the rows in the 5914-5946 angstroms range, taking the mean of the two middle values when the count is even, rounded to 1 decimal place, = 15.0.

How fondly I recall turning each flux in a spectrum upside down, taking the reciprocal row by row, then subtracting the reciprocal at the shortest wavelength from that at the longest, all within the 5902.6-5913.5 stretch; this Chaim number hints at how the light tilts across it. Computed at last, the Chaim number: 0.0317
